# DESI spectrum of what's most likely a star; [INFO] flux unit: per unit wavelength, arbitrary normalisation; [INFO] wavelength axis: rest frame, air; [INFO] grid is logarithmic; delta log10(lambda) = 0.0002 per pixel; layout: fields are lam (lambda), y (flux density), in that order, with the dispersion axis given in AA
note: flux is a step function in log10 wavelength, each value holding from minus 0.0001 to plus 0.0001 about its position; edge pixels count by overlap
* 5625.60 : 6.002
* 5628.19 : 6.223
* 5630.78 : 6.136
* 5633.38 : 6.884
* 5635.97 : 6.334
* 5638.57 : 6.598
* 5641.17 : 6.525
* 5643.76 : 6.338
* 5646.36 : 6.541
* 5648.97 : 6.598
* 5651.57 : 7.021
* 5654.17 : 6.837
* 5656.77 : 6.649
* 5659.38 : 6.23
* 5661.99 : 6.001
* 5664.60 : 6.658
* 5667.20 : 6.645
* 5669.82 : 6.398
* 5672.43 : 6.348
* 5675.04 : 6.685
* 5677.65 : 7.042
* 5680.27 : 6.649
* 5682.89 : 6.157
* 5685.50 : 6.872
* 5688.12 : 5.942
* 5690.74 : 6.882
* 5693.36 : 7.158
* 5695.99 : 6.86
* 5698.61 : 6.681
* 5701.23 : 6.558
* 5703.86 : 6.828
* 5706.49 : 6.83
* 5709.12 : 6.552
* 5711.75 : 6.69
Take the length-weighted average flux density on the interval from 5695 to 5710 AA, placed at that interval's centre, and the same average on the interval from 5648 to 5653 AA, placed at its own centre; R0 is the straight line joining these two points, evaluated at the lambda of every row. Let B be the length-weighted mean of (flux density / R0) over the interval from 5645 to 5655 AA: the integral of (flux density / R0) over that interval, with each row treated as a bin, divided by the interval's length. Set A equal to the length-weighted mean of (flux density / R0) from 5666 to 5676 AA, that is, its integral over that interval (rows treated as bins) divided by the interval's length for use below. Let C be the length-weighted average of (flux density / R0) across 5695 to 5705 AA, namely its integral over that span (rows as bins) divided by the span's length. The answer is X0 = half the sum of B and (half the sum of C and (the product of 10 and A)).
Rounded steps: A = 0.959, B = 0.99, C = 1.00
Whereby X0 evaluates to 3.14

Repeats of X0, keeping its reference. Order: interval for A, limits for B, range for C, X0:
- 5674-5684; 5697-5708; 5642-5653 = 3.19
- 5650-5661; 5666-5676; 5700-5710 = 3.17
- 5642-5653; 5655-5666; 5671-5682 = 3.14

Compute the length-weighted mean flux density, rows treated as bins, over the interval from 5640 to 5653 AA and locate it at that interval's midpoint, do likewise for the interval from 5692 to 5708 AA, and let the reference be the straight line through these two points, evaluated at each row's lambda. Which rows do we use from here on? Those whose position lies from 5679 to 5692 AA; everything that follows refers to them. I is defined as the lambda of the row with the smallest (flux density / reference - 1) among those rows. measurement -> 5688.12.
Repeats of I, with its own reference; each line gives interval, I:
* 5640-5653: 5643.76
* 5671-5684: 5682.89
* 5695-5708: 5701.23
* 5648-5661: 5659.38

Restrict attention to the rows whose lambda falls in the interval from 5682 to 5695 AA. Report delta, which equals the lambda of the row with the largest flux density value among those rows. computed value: 5693.36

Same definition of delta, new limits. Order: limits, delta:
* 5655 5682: 5677.65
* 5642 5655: 5651.57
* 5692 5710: 5693.36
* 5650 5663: 5651.57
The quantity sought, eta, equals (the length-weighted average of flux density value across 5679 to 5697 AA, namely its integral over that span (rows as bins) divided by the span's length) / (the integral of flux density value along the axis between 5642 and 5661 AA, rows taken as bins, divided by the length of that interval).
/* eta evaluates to 1.01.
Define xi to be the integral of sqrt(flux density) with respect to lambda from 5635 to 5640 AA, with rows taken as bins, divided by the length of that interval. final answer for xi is 2.54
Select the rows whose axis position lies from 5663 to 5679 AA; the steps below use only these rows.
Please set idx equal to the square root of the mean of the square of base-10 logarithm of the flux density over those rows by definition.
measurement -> 0.821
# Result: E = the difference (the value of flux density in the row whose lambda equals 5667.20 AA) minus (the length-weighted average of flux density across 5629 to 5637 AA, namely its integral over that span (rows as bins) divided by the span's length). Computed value 0.2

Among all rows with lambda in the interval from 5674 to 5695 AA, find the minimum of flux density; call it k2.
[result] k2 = 5.942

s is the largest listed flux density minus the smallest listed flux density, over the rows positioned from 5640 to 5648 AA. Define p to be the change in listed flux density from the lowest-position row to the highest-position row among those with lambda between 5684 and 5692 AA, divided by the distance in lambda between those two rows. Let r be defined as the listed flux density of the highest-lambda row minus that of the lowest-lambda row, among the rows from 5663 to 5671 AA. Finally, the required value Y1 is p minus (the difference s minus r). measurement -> -0.46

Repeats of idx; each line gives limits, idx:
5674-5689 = 0.816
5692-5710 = 0.831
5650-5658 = 0.835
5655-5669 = 0.808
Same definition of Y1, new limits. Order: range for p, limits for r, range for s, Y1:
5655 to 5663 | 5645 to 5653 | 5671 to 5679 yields -0.34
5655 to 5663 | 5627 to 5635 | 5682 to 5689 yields -0.39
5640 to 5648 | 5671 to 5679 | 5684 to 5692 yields -0.24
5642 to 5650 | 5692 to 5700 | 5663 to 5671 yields -0.69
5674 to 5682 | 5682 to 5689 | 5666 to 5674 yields -0.52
